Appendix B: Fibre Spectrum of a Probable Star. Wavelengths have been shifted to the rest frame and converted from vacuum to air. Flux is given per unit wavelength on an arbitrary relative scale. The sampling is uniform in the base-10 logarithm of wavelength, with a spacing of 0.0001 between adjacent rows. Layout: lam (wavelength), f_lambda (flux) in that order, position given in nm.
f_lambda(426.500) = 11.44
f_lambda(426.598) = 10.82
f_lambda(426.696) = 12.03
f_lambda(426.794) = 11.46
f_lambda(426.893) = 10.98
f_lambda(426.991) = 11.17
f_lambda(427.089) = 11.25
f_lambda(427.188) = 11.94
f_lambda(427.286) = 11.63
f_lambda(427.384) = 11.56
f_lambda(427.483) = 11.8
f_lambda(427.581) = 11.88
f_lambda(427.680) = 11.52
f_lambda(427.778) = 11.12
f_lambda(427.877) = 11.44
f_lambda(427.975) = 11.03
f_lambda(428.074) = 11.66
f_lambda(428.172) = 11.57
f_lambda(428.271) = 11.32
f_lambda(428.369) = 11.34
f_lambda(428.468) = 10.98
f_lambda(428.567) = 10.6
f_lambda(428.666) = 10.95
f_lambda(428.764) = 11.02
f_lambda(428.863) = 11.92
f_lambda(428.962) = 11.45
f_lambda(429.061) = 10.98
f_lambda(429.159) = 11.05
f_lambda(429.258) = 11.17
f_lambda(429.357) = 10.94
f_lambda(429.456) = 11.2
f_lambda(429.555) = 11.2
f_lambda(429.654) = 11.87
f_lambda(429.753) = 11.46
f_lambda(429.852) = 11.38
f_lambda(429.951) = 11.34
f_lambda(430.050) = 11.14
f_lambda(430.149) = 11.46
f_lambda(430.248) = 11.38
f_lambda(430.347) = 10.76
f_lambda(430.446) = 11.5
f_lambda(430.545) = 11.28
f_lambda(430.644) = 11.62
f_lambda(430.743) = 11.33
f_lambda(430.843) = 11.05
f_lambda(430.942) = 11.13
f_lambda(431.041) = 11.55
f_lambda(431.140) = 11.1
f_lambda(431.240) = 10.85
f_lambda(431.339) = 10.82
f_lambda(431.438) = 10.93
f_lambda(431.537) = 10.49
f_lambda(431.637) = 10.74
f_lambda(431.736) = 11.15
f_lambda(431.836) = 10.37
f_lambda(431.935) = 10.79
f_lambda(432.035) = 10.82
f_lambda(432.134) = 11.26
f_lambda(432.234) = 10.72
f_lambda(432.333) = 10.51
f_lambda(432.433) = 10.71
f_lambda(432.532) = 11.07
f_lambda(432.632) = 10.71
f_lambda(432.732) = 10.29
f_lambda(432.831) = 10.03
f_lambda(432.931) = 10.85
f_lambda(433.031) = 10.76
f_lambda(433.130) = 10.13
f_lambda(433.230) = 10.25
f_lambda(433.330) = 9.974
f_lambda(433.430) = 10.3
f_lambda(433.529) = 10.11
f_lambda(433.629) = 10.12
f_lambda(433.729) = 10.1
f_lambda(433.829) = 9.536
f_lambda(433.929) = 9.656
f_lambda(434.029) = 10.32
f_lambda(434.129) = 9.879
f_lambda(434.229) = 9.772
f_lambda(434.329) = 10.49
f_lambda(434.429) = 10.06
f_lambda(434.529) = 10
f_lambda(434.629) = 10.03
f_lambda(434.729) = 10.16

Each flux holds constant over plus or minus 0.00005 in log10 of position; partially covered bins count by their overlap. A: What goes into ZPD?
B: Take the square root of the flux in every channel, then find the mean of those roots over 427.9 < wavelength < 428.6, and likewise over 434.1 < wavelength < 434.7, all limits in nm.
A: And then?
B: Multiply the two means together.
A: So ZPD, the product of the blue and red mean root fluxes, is 10.6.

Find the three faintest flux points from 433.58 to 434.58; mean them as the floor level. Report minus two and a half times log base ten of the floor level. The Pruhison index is -2.46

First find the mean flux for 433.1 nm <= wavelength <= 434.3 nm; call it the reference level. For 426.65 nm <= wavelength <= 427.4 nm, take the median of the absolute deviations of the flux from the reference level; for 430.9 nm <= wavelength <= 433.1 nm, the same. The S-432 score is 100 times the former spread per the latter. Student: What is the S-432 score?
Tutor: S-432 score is 189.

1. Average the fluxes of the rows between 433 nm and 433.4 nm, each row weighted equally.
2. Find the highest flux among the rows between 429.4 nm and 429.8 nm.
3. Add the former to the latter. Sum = 22.1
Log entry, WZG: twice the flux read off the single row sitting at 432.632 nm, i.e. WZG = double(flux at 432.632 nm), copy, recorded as 21.4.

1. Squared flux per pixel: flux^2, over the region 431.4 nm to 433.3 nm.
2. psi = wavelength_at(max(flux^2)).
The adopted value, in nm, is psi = 432.134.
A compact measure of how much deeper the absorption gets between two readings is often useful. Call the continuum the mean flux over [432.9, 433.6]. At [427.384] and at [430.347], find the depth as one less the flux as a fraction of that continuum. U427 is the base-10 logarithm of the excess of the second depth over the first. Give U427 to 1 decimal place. -1.1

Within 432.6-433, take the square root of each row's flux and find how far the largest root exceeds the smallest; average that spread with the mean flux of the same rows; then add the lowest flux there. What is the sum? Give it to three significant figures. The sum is 15.3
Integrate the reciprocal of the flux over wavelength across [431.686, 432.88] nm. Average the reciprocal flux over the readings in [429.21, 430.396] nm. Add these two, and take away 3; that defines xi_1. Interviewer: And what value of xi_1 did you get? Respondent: -2.800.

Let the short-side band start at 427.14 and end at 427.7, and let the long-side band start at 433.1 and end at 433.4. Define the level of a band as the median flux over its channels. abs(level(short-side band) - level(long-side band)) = 1.6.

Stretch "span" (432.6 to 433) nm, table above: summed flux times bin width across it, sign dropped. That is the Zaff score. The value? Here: 4.2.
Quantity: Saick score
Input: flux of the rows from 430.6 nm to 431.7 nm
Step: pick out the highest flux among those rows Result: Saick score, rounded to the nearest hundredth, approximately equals 11.62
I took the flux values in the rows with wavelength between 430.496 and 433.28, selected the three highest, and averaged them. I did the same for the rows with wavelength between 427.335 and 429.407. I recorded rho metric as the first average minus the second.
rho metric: -0.37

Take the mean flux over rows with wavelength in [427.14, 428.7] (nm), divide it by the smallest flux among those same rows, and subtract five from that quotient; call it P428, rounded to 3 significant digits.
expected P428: -3.92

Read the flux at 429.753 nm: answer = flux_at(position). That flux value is 11.46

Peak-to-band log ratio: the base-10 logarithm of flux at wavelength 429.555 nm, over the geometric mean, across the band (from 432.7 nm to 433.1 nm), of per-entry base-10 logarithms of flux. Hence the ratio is 1.03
